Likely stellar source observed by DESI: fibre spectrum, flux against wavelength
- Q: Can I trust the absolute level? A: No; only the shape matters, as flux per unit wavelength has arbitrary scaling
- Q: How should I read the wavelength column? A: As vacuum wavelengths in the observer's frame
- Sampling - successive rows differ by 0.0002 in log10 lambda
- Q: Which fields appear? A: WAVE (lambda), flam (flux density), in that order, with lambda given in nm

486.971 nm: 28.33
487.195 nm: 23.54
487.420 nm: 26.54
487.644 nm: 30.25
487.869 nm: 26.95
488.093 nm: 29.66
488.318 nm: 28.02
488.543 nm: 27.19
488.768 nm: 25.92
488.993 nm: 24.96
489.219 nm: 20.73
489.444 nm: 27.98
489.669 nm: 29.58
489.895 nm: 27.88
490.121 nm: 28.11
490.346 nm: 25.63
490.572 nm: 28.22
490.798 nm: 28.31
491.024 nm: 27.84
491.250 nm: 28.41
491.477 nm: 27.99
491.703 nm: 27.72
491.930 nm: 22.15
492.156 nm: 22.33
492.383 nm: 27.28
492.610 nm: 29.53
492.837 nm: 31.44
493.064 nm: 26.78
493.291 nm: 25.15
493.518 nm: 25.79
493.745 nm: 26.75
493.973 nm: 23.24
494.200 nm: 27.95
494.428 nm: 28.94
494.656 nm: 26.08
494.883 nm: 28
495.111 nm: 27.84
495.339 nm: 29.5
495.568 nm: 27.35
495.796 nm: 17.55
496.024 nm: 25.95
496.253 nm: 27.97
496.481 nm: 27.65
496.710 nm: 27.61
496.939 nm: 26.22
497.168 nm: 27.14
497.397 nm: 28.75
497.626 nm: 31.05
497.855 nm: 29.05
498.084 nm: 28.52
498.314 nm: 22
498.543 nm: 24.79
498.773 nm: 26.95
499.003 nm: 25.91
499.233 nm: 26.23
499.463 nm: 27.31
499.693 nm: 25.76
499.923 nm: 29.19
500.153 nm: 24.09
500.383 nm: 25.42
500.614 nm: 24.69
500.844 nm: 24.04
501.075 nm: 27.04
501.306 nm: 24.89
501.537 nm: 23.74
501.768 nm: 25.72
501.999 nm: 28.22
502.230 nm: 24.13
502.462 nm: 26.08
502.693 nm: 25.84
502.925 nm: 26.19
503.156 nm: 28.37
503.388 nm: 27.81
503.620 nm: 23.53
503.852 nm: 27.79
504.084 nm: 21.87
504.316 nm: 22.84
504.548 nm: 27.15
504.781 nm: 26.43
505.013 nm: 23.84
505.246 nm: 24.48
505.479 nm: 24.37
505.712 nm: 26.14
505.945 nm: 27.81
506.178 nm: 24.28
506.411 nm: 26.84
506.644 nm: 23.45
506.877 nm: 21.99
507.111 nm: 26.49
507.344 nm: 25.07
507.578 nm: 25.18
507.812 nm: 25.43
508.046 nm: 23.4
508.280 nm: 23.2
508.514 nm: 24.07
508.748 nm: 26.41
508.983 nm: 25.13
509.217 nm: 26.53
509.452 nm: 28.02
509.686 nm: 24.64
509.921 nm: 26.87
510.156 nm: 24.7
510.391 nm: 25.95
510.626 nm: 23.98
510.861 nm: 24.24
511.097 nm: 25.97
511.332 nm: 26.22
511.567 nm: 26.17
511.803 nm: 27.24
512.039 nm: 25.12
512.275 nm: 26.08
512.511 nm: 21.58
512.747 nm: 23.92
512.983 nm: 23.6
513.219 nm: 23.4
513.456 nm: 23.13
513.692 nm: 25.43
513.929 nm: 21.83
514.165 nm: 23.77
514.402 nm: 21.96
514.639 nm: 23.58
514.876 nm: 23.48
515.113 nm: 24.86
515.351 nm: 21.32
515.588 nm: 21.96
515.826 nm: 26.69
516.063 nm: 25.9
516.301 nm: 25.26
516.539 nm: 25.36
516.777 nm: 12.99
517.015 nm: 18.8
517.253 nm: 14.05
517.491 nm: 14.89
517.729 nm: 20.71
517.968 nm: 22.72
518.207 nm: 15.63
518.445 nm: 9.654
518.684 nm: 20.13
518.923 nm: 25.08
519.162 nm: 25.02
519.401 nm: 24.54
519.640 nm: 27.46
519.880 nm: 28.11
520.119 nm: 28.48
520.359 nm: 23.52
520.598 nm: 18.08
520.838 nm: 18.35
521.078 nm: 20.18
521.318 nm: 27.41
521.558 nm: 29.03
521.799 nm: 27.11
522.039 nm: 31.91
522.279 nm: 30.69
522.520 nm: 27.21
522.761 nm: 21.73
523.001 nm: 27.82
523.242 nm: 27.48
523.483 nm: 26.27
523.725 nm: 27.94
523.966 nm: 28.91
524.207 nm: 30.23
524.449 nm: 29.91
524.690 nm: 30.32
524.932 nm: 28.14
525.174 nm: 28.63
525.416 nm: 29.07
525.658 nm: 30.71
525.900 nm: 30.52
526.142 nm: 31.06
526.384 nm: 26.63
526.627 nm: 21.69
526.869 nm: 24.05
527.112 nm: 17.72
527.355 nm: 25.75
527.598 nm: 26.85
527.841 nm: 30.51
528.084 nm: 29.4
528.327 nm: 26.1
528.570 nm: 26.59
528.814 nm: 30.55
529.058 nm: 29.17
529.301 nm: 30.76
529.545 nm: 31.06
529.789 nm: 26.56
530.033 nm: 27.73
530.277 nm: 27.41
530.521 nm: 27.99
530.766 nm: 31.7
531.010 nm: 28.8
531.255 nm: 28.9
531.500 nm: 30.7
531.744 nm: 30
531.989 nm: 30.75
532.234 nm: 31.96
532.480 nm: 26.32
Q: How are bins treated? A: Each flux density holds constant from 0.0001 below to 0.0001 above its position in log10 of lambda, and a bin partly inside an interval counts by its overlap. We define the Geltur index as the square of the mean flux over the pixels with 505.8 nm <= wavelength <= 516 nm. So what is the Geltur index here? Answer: 609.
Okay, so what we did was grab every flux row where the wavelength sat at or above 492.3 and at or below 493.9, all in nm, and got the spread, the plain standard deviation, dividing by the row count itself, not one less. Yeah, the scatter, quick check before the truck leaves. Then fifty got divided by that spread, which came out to 24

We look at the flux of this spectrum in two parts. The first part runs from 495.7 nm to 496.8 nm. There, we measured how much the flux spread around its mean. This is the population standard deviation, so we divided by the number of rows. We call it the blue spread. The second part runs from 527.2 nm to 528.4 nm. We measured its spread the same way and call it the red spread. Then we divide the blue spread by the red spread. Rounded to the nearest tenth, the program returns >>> 2.1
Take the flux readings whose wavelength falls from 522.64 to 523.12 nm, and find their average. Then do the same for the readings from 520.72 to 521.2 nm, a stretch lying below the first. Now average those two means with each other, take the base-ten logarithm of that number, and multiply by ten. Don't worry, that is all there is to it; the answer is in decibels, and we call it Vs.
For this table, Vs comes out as 13.4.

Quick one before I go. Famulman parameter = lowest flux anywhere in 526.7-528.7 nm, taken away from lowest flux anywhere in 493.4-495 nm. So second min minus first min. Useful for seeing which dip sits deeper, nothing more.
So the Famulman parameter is 5.5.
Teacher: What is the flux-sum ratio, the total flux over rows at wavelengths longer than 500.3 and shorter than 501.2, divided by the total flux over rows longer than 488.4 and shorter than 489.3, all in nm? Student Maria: 1.0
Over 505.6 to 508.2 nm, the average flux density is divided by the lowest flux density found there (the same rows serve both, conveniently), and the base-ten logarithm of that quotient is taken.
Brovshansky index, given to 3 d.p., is 0.057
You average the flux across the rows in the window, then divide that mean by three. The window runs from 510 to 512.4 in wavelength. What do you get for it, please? 8.52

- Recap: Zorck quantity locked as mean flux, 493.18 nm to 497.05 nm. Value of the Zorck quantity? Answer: 26.4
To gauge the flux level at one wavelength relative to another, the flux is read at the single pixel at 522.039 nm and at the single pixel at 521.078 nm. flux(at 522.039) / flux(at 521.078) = 1.6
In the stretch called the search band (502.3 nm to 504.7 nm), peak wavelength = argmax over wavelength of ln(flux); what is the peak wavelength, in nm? 503.156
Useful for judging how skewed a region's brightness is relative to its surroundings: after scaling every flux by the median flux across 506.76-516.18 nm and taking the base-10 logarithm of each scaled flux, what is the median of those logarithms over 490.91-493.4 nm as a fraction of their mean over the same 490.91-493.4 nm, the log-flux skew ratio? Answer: 1.41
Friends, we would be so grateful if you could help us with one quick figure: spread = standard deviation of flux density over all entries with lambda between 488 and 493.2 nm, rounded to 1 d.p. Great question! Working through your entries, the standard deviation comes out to 2.5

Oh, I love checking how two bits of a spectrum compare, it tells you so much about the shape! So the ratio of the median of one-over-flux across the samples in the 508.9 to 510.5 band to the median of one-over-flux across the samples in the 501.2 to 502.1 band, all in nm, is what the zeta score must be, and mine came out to 0.97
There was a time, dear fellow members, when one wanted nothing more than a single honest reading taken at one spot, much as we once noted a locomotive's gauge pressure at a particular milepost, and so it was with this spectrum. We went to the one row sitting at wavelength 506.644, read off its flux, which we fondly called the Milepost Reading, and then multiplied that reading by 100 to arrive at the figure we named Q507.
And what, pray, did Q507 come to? 2345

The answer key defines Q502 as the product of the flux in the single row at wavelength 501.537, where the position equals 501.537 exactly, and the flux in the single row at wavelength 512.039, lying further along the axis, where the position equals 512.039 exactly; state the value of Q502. 596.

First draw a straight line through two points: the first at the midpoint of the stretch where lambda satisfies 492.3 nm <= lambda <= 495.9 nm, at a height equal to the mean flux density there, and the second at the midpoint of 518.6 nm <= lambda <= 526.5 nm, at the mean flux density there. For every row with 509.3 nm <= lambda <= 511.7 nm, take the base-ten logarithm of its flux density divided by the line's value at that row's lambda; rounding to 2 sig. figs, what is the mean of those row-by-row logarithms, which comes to -0.020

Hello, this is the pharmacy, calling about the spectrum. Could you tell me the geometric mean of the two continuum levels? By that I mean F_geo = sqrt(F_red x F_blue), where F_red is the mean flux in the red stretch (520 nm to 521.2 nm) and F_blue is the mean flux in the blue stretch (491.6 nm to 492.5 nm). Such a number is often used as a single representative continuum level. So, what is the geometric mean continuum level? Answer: 23.2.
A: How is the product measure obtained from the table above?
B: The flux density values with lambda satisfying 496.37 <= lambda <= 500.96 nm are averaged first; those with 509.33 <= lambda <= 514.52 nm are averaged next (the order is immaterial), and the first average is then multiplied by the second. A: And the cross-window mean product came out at 658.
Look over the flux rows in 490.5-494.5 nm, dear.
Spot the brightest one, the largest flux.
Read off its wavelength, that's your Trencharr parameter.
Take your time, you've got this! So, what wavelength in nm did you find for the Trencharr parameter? 492.837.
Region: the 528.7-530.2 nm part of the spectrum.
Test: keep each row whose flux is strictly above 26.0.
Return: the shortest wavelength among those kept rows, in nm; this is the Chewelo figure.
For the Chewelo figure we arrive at 528.814 nm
